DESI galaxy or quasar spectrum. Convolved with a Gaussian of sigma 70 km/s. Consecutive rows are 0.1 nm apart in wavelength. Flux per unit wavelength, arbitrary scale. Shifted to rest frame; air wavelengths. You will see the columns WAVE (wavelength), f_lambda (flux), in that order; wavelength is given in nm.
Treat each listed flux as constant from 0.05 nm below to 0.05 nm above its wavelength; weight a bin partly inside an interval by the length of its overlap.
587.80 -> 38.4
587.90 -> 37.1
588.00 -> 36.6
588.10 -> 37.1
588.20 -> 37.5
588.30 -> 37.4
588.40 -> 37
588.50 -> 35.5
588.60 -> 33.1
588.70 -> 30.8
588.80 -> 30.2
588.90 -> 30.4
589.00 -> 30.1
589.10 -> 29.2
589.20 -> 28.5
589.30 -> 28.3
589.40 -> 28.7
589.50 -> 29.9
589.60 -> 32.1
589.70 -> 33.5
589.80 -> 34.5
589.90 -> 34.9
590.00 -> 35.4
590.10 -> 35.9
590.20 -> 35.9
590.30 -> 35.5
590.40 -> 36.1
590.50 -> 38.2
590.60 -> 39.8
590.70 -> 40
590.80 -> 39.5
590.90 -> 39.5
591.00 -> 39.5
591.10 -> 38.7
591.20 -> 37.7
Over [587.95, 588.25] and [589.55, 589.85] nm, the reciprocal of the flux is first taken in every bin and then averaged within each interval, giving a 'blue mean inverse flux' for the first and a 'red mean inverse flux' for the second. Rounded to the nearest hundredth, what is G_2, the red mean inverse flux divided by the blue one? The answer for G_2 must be 1.11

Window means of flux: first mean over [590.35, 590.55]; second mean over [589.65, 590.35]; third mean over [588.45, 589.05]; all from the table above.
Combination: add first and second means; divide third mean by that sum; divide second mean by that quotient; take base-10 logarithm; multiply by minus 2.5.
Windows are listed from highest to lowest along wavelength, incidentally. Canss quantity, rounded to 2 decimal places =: -4.76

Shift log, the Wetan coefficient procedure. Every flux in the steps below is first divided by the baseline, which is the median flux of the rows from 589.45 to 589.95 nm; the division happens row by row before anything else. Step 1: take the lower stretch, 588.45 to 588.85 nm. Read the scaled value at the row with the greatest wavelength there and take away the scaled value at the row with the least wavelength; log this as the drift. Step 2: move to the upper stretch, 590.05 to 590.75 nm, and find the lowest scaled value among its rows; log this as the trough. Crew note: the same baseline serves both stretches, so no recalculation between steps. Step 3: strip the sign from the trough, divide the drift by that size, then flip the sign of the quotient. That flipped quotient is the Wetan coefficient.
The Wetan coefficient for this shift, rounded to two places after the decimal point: 0.15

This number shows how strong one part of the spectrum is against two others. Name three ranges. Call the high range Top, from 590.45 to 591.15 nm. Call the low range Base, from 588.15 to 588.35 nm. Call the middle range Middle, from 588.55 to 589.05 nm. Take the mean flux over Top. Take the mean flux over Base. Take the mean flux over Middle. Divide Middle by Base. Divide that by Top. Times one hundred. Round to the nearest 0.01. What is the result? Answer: 2.10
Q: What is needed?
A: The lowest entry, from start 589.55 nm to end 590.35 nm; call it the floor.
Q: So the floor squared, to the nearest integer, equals 1030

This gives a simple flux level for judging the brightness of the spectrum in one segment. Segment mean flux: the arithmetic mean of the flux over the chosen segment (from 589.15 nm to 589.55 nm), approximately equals 29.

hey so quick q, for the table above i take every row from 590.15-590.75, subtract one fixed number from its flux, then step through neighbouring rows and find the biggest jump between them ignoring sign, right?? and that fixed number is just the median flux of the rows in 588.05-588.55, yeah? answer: 2.10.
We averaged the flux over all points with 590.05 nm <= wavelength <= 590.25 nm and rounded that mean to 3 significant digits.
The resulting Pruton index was 35.9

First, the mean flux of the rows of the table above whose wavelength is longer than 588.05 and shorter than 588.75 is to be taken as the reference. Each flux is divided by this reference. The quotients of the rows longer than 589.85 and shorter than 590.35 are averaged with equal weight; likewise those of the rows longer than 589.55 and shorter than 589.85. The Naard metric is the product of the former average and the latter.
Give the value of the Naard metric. 0.94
